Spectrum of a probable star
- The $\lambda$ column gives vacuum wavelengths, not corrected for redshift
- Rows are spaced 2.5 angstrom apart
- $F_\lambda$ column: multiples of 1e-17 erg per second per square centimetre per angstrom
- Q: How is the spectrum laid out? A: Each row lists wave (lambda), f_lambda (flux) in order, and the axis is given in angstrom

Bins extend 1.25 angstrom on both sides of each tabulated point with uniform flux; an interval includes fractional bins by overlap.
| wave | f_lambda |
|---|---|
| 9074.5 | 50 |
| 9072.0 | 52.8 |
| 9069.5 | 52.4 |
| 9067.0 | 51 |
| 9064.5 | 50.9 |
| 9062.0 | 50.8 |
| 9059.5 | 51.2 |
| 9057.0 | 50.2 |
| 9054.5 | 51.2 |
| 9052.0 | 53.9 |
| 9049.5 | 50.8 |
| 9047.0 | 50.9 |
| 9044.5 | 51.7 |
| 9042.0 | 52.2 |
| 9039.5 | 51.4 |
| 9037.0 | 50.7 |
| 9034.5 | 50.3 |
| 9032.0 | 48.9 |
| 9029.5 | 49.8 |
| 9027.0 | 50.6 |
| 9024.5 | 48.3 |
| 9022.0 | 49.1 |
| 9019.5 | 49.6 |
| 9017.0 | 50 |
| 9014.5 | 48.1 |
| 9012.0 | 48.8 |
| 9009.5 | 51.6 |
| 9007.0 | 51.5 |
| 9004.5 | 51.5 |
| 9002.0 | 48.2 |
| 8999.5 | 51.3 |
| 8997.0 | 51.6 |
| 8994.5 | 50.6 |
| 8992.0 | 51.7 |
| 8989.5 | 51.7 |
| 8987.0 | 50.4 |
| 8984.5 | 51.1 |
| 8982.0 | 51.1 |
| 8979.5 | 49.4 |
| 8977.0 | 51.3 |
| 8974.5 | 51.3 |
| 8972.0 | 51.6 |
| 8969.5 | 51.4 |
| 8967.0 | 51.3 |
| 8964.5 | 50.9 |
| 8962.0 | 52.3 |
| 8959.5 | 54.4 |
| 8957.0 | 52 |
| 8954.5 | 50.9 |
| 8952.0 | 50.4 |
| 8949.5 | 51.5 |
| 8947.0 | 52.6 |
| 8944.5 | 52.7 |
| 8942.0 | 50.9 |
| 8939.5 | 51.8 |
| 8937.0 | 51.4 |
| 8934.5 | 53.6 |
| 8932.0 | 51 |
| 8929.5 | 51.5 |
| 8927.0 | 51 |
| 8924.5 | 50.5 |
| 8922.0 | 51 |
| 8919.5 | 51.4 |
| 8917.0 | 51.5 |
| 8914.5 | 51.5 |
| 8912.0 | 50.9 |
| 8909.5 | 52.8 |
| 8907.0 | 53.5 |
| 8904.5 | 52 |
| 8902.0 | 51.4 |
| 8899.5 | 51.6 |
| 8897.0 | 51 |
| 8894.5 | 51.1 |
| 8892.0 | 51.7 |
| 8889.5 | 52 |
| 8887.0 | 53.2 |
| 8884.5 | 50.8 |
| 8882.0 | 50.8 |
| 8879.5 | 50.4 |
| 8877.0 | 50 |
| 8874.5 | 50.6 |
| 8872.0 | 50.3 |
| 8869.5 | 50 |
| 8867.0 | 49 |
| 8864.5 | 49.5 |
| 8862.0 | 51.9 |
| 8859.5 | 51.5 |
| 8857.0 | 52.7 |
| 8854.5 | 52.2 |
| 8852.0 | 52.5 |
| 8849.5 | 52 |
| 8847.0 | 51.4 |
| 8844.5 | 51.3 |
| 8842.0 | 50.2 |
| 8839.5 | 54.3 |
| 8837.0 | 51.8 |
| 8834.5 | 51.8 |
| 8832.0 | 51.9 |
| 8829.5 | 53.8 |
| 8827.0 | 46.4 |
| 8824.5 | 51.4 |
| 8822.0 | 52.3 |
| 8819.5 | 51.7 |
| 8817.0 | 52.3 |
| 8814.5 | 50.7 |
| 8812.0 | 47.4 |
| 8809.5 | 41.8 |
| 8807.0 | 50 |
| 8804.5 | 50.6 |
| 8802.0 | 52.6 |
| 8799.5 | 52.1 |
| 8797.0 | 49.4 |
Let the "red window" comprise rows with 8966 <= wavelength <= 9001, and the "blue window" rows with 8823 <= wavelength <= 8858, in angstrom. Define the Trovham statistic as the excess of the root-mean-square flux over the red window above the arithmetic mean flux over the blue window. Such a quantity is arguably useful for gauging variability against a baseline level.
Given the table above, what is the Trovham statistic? -0.56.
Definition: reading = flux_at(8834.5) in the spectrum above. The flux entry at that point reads 51.8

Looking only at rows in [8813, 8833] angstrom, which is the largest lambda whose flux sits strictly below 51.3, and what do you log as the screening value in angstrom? 8827.0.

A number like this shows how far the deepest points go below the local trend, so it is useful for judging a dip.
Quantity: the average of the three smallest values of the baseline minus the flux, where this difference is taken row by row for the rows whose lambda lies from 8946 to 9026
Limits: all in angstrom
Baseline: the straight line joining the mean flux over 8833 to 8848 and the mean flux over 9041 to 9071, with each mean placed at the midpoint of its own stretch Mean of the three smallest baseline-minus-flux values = -1.5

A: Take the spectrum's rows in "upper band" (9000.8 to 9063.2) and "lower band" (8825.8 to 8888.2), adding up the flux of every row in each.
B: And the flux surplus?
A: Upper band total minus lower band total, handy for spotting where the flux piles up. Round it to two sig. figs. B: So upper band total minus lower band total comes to -19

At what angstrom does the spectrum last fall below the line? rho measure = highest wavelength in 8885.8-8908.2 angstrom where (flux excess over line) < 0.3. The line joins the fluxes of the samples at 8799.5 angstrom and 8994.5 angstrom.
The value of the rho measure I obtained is 8902.0 angstrom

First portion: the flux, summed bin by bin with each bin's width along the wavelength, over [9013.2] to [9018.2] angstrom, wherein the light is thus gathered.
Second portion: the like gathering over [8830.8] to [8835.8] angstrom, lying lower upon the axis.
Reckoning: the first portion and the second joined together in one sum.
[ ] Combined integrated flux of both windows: 504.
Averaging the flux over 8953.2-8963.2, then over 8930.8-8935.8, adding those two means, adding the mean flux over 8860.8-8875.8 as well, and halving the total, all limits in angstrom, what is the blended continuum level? 77.5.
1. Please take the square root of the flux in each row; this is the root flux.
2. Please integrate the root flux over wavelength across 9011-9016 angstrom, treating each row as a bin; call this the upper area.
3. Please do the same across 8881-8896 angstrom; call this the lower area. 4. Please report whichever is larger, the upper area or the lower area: 108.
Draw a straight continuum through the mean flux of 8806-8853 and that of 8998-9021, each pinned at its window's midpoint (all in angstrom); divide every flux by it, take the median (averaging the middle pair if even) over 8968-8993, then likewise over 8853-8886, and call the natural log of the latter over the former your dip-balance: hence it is -0.022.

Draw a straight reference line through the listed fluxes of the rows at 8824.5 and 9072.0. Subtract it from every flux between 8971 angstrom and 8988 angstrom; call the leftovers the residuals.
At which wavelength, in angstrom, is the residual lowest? 8979.5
